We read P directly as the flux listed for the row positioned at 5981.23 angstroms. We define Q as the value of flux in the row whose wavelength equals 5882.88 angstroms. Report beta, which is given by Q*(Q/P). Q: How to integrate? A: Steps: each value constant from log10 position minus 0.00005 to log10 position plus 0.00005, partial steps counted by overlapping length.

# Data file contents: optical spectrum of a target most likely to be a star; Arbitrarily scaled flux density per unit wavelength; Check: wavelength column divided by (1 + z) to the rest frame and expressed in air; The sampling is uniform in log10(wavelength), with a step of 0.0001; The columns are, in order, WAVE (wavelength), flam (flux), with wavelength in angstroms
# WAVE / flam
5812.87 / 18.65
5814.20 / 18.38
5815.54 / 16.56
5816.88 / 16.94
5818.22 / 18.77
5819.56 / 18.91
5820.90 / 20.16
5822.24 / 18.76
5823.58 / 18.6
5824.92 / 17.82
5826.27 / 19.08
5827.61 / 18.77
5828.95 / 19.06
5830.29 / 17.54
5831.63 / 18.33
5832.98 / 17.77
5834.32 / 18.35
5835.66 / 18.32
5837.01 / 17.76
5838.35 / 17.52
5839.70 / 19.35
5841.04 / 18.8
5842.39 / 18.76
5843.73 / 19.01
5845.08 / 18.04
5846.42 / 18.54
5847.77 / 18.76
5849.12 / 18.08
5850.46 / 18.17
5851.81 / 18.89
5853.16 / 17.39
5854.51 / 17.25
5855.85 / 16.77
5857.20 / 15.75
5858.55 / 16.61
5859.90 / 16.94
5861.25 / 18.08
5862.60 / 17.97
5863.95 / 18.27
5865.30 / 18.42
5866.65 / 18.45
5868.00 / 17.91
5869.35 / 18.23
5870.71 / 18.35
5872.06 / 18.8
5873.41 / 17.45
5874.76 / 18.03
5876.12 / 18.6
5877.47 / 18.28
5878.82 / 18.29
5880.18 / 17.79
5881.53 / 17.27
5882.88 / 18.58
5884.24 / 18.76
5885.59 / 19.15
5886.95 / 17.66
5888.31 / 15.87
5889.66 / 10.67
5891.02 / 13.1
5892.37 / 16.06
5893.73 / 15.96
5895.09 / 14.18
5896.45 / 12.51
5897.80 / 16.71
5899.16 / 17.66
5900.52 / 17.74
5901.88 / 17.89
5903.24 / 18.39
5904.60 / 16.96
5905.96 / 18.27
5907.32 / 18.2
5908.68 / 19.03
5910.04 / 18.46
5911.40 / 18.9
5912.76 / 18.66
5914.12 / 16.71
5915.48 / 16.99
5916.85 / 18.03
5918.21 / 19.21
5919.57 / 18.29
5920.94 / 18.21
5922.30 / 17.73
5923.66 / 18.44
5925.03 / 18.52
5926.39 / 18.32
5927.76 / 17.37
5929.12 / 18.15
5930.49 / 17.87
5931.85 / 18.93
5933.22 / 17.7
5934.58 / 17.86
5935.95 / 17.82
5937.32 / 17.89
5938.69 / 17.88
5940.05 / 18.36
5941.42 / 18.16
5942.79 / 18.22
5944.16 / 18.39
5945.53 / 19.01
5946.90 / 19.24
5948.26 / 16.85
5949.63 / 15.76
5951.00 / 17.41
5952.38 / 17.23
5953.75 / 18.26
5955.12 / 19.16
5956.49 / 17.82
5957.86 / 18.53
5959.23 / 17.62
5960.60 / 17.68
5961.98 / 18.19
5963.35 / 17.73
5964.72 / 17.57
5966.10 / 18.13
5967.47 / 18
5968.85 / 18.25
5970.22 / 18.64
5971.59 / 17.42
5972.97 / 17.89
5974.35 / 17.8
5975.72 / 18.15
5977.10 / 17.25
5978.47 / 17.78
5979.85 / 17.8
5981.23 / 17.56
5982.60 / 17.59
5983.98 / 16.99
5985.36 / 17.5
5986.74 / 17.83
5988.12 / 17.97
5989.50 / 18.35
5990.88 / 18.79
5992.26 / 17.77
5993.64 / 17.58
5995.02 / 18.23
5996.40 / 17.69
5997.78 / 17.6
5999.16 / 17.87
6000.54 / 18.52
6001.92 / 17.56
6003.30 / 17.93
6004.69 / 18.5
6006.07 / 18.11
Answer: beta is 19.7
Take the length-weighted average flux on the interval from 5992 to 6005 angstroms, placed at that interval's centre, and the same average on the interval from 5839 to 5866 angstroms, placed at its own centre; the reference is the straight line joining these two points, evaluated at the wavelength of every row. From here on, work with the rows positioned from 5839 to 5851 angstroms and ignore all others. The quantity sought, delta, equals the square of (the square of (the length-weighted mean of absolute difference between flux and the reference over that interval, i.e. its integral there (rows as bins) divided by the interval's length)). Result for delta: 0.15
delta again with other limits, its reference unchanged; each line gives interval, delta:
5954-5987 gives 0.02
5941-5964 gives 0.19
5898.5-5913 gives 0.07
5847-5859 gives 0.63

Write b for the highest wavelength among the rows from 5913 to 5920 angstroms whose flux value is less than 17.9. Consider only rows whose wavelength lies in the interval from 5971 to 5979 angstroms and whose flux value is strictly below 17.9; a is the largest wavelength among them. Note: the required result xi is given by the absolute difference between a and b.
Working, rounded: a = 5978.47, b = 5915.48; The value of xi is 63.0 angstroms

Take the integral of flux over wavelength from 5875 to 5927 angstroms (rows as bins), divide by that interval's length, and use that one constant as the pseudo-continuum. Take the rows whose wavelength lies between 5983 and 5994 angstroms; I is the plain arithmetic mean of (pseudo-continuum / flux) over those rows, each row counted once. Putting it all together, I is 0.97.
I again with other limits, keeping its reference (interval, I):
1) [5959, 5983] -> 0.97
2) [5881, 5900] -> 1.12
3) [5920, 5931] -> 0.96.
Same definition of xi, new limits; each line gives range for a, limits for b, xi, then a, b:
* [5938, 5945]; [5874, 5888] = 51.7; 5938.69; 5886.95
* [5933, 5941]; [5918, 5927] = 16.4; 5938.69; 5922.30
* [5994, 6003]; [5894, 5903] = 100.0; 6001.92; 5901.88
